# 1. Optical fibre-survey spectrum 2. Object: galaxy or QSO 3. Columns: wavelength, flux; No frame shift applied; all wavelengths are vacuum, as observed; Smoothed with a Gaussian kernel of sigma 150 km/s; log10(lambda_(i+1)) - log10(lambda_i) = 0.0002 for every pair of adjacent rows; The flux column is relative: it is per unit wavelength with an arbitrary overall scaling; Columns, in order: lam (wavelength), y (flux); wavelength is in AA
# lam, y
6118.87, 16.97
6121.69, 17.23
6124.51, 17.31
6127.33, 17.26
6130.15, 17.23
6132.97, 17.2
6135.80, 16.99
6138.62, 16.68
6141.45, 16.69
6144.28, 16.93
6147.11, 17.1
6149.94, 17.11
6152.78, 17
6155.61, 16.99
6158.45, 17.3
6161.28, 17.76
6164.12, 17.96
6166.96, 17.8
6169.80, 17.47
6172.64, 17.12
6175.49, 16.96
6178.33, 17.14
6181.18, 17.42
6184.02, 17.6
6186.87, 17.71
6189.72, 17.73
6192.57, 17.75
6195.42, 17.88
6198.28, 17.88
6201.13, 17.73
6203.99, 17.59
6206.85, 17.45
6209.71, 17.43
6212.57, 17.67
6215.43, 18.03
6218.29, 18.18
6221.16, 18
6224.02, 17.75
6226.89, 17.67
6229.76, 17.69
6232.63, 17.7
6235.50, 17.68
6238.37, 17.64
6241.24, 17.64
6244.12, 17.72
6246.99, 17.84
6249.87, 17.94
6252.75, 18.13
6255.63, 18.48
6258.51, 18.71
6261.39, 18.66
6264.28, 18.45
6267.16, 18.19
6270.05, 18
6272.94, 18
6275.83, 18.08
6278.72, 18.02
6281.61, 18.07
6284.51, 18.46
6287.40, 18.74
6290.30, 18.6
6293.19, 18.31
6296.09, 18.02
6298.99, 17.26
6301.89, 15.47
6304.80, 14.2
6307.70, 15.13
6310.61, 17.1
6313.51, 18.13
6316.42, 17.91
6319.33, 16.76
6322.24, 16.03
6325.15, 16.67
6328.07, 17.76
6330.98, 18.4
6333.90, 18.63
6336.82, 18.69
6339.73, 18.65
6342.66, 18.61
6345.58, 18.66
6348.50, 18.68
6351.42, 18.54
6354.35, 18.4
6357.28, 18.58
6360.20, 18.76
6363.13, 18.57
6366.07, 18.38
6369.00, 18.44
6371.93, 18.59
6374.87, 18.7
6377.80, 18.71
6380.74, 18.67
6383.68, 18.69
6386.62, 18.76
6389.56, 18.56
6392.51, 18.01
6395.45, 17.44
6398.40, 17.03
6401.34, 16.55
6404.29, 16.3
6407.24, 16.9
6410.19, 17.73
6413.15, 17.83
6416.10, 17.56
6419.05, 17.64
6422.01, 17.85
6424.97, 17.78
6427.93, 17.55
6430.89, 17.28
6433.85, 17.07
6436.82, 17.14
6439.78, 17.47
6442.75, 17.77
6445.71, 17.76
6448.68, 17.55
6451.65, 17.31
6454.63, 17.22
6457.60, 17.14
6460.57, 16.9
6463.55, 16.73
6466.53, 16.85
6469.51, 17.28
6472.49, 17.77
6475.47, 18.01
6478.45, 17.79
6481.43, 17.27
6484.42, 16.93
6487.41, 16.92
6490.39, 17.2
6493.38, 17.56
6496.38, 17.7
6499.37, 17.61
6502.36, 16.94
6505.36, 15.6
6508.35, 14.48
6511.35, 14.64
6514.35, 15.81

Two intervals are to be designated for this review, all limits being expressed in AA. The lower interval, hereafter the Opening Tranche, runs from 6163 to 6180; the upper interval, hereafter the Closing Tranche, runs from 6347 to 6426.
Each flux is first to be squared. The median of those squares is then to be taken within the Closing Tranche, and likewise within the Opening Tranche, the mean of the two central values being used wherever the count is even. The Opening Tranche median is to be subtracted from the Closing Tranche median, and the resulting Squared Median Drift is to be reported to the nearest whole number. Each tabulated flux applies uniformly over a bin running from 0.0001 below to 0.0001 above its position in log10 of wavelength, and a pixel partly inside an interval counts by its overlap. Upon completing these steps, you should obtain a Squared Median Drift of 39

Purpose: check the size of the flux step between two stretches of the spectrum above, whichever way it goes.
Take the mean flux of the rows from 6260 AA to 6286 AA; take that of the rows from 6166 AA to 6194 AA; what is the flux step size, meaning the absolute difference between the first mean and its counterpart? 0.74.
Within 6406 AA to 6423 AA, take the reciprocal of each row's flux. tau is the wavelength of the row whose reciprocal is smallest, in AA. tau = 6422.01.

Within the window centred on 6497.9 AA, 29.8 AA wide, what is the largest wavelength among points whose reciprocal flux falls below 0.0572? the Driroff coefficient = 6499.37 AA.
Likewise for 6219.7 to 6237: 6235.50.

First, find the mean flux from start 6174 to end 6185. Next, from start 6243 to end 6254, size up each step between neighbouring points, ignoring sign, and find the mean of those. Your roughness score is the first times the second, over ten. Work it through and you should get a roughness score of 0.24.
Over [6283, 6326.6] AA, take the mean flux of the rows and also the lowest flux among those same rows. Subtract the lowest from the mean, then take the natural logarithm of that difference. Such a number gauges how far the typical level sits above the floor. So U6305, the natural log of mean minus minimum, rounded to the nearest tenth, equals 1.1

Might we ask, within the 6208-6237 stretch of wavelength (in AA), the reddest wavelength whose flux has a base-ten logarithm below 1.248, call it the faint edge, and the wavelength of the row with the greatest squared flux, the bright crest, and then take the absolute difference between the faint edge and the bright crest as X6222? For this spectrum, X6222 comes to 17.2 AA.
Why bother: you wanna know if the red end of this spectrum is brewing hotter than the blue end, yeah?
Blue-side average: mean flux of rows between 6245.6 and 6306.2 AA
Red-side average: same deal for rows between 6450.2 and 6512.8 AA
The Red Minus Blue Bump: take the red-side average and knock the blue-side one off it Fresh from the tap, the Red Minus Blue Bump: -0.9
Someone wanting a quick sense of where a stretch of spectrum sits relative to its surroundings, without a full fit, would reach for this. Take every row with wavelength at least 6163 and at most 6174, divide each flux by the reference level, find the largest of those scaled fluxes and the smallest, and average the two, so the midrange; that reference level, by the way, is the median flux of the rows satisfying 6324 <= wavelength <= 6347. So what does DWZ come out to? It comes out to 0.942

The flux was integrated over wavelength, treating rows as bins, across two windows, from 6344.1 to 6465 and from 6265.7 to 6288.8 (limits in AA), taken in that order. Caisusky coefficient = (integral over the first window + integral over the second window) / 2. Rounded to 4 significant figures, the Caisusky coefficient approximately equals 1288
